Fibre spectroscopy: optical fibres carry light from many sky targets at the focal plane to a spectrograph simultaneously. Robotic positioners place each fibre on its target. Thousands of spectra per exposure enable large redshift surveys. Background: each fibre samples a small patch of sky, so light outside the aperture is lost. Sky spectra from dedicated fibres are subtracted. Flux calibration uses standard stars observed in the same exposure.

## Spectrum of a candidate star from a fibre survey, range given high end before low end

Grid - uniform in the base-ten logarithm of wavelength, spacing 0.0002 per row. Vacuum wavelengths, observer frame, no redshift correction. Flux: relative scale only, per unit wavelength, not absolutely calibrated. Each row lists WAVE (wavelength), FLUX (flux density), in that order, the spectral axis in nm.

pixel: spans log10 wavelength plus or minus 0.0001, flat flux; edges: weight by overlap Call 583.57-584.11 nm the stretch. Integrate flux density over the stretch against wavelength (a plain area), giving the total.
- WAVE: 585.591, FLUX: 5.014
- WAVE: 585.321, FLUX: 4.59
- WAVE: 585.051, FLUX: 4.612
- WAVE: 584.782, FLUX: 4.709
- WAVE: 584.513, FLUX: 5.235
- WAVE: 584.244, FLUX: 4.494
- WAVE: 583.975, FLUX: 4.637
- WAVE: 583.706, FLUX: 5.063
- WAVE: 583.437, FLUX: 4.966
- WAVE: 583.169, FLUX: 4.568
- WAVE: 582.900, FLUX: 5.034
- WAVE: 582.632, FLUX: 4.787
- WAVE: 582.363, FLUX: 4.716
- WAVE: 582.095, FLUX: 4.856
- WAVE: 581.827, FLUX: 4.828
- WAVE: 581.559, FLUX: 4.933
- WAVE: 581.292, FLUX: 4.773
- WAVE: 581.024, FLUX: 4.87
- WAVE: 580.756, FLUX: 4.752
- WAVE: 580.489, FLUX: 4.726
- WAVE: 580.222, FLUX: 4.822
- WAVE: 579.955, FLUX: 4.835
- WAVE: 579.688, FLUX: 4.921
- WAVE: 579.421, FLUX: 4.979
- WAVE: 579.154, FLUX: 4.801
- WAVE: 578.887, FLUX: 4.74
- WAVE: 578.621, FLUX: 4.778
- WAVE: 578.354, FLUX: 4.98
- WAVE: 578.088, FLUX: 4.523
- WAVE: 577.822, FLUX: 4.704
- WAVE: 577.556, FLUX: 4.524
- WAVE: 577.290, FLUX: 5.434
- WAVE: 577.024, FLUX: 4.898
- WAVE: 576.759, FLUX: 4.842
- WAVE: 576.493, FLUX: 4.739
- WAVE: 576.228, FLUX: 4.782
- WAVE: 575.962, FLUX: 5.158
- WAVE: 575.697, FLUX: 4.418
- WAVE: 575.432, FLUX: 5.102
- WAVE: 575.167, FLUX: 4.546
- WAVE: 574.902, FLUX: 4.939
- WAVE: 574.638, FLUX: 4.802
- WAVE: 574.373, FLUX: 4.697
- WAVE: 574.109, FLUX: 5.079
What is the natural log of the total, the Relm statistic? 1.0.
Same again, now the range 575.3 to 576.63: 1.9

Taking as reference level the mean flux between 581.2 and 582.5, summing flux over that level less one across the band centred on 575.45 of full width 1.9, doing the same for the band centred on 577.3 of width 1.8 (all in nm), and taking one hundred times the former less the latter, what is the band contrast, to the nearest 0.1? 1.7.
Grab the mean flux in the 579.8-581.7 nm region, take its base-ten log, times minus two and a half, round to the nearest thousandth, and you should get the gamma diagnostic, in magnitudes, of -1.707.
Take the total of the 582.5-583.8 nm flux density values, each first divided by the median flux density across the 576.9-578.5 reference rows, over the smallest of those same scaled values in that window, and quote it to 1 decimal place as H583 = 5.3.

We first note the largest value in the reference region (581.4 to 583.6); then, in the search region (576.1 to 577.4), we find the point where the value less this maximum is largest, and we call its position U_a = 577.290 nm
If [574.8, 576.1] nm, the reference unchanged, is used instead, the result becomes 575.962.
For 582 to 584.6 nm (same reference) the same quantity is 584.513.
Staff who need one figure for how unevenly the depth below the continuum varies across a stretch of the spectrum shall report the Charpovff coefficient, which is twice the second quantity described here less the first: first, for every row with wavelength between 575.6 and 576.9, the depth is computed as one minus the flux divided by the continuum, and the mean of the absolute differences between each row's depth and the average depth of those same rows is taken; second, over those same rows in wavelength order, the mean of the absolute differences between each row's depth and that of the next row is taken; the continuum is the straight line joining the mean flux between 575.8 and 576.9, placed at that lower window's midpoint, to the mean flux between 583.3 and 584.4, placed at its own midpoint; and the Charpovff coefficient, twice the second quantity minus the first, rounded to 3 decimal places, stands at 0.094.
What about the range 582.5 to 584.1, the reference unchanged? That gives 0.099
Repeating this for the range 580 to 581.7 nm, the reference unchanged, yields 0.028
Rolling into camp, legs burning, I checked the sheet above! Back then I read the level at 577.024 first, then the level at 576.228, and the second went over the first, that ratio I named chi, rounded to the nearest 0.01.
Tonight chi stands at 0.98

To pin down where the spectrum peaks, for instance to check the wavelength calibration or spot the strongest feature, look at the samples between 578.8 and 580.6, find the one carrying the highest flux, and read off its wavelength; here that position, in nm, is 579.421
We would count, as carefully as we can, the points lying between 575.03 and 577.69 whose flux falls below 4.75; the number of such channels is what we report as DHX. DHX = 4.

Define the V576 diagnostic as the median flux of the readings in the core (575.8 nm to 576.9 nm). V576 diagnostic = 4.81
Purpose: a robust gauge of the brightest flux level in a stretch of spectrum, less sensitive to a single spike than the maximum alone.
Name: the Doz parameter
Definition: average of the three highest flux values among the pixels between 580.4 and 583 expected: 4.95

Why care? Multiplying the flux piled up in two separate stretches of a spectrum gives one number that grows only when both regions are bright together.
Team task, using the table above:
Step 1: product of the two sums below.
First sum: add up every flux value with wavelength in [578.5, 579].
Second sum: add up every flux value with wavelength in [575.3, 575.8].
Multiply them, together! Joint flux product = 90.6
